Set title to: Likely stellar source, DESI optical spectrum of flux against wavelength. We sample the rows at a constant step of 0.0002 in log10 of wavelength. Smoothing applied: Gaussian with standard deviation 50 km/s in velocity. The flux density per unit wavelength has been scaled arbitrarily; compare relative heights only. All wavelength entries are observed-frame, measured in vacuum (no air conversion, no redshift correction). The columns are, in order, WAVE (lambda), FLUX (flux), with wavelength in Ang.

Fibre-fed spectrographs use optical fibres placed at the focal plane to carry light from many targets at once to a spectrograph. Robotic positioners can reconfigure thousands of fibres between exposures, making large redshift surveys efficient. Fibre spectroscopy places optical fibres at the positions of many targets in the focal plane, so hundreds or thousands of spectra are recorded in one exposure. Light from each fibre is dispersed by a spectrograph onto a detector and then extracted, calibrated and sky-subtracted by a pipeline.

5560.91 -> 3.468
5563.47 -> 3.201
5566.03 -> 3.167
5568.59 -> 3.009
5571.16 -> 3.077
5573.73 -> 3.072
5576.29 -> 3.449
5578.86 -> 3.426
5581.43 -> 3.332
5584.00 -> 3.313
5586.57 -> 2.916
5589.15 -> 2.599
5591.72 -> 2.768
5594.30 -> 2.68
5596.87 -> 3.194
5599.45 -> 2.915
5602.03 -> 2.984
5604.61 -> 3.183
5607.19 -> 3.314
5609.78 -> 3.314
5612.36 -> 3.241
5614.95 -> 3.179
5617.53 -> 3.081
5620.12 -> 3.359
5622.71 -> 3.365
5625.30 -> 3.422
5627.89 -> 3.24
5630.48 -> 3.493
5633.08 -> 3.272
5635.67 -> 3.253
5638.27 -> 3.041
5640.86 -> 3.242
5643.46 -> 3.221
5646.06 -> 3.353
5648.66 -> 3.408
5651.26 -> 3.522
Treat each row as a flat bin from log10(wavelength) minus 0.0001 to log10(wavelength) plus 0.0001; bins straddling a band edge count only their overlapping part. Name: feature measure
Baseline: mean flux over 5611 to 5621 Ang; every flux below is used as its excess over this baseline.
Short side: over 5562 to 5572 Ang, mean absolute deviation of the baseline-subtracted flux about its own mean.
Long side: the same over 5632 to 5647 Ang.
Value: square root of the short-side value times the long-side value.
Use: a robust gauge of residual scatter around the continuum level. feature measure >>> 0.068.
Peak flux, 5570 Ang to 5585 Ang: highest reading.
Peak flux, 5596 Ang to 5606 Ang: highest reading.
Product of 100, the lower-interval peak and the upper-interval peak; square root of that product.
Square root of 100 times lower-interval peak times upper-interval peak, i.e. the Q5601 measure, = 33.2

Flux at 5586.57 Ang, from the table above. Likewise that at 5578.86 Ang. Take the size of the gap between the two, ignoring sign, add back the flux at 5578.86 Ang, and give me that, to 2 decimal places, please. 3.94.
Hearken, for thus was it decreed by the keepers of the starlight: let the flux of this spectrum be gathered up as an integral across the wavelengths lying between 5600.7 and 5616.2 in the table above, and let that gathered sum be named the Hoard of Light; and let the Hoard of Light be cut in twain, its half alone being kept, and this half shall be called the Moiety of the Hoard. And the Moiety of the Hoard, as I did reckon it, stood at 24.8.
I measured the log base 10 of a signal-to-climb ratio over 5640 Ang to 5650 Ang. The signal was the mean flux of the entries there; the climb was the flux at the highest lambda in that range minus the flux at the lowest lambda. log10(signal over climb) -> 1.3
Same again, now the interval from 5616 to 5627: 1.0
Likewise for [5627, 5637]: 2.4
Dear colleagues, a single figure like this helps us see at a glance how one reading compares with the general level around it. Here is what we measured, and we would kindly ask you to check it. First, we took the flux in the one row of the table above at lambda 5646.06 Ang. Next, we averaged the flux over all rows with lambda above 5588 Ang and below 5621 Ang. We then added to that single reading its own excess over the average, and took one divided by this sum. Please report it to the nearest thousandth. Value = 0.274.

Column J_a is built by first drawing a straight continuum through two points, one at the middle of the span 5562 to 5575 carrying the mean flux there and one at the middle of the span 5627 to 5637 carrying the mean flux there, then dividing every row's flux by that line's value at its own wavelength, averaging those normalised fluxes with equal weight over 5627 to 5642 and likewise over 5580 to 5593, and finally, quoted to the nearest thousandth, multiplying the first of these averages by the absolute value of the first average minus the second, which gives 0.036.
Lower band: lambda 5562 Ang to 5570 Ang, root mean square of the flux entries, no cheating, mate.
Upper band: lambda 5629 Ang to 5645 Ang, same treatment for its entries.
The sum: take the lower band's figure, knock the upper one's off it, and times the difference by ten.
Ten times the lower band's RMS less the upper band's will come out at -1.30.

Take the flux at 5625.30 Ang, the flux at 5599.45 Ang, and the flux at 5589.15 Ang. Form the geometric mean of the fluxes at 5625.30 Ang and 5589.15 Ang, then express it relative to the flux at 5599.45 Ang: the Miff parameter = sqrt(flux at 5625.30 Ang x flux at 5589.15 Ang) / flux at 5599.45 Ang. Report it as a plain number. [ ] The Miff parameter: 1.02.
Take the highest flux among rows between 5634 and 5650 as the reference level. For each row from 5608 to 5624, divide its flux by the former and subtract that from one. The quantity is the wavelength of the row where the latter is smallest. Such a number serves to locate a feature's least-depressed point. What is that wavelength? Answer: 5622.71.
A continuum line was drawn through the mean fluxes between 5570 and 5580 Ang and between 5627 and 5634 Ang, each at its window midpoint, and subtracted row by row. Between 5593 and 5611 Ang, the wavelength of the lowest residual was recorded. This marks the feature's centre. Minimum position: 5594.30 Ang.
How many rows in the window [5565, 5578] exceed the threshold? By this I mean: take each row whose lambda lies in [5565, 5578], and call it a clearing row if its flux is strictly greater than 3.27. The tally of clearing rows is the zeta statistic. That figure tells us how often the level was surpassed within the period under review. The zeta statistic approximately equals 1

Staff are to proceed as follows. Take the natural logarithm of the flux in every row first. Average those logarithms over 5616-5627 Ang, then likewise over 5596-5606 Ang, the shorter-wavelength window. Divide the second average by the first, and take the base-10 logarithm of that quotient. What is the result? -0.028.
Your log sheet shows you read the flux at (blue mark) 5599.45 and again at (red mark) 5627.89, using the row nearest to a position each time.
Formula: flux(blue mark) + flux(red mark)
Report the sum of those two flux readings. 6.2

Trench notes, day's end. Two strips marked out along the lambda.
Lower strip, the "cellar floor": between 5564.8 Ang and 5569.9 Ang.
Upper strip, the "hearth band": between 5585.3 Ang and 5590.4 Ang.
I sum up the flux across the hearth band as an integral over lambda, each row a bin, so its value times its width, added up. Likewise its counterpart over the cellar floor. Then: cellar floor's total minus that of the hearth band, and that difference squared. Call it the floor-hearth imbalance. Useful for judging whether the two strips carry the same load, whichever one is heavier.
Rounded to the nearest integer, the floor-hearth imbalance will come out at 3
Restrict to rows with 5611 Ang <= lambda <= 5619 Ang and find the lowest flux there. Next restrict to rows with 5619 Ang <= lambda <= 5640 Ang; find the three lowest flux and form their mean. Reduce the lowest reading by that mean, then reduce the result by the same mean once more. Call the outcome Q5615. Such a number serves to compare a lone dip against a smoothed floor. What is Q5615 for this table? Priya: -3.3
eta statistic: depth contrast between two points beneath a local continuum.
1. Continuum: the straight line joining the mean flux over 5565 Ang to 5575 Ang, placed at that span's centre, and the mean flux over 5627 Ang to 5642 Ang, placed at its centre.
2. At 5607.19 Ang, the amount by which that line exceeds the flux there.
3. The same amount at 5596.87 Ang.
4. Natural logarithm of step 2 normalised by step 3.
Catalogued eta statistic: 1.2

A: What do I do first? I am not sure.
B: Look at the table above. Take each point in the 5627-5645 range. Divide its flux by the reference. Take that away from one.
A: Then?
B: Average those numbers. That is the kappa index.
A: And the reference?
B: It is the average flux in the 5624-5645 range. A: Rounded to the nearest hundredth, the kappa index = 0.01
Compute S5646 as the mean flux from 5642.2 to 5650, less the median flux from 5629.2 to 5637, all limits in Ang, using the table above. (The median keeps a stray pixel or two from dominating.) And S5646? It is 0.06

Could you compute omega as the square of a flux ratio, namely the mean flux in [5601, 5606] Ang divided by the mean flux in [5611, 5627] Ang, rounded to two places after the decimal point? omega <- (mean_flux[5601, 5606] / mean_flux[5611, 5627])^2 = 0.89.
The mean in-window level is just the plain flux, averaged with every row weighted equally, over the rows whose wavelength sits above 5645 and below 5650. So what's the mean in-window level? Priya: 3.38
